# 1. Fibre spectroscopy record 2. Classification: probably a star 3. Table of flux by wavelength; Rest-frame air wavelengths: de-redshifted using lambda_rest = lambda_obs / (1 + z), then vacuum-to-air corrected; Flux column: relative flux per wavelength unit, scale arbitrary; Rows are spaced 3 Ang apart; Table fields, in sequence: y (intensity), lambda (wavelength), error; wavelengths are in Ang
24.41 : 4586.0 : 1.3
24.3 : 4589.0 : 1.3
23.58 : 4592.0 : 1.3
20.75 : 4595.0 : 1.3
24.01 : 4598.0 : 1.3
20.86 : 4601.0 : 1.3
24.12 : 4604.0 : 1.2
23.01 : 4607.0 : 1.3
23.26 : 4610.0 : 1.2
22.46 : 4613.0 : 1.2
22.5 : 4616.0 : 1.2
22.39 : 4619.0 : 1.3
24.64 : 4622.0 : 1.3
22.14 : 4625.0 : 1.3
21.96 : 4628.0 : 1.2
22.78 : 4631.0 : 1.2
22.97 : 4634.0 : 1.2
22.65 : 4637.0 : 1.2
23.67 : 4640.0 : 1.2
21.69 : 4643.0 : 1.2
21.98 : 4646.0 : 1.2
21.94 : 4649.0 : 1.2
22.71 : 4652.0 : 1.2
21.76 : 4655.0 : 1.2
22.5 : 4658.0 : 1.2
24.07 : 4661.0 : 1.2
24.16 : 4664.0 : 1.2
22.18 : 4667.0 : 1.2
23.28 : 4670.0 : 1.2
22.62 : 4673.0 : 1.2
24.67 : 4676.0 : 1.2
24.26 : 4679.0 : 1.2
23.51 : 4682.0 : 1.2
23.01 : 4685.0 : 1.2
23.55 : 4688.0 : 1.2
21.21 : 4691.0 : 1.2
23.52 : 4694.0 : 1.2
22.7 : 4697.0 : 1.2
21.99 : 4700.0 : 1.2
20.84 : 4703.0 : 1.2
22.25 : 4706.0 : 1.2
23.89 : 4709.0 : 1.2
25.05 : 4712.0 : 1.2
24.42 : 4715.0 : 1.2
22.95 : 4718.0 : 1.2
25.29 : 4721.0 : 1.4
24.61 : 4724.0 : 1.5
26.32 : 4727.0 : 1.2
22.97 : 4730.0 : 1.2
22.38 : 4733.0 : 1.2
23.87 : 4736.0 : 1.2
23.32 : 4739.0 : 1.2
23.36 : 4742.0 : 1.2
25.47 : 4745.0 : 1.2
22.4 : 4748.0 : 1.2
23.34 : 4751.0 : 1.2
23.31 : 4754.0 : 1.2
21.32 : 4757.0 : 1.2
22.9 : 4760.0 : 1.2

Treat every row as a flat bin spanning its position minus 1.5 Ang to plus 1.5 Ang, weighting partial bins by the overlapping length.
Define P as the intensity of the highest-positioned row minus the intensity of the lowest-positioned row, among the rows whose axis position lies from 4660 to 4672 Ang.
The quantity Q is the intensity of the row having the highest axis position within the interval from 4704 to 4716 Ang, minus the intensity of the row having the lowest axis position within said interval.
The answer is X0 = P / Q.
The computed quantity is -0.4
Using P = -0.8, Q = 2.2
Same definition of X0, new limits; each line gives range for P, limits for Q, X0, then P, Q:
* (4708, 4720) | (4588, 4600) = 3.2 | -0.9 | -0.3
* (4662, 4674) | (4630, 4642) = -1.7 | -1.5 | 0.9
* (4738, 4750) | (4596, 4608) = 0.9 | -0.9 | -1.0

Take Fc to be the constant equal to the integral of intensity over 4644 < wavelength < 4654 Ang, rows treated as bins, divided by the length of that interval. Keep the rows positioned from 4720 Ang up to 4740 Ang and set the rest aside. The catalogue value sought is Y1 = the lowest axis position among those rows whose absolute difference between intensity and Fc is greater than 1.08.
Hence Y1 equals 4721.0 Ang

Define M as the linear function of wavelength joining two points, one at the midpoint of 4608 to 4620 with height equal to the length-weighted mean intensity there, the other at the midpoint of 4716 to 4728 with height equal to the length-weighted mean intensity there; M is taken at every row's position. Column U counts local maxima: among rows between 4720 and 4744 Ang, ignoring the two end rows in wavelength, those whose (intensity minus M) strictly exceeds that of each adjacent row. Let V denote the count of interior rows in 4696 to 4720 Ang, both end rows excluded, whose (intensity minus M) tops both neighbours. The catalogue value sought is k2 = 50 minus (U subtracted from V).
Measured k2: 51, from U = 2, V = 1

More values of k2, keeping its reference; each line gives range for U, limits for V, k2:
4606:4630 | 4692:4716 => 51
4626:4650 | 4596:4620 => 51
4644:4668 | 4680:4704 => 50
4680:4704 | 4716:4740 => 49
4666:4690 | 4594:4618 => 49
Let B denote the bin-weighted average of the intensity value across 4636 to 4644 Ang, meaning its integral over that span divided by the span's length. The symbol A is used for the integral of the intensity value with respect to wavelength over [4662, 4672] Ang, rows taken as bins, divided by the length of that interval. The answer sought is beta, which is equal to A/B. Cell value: 1.02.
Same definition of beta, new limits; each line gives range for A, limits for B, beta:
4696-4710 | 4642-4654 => 1.01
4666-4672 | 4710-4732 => 0.93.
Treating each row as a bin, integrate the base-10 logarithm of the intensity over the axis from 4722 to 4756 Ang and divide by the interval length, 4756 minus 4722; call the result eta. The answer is 1.38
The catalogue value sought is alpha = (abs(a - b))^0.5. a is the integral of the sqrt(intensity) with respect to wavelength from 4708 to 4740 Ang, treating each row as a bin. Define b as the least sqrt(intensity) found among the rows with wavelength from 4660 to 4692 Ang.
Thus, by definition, 12.3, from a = 157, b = 4.61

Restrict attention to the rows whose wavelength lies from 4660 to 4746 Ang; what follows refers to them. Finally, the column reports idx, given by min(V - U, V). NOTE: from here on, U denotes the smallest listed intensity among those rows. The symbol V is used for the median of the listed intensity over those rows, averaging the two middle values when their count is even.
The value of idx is 2.7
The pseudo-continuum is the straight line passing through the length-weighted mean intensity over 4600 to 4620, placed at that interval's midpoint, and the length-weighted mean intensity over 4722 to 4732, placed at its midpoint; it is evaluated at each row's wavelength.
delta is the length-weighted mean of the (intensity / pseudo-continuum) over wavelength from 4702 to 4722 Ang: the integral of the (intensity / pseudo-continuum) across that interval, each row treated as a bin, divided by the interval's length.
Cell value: 0.97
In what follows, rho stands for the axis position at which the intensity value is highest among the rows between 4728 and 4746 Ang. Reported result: 4745.0 Ang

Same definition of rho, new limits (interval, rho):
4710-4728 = 4727.0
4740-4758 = 4745.0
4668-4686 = 4676.0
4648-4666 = 4664.0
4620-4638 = 4622.0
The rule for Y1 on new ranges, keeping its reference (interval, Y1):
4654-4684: 4661.0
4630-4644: 4640.0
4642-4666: 4661.0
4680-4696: 4682.0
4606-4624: 4610.0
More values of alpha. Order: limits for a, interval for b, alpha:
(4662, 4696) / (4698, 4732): 12.6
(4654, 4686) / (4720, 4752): 12.2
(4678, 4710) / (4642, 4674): 12.2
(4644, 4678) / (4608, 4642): 12.6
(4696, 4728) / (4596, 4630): 12.3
